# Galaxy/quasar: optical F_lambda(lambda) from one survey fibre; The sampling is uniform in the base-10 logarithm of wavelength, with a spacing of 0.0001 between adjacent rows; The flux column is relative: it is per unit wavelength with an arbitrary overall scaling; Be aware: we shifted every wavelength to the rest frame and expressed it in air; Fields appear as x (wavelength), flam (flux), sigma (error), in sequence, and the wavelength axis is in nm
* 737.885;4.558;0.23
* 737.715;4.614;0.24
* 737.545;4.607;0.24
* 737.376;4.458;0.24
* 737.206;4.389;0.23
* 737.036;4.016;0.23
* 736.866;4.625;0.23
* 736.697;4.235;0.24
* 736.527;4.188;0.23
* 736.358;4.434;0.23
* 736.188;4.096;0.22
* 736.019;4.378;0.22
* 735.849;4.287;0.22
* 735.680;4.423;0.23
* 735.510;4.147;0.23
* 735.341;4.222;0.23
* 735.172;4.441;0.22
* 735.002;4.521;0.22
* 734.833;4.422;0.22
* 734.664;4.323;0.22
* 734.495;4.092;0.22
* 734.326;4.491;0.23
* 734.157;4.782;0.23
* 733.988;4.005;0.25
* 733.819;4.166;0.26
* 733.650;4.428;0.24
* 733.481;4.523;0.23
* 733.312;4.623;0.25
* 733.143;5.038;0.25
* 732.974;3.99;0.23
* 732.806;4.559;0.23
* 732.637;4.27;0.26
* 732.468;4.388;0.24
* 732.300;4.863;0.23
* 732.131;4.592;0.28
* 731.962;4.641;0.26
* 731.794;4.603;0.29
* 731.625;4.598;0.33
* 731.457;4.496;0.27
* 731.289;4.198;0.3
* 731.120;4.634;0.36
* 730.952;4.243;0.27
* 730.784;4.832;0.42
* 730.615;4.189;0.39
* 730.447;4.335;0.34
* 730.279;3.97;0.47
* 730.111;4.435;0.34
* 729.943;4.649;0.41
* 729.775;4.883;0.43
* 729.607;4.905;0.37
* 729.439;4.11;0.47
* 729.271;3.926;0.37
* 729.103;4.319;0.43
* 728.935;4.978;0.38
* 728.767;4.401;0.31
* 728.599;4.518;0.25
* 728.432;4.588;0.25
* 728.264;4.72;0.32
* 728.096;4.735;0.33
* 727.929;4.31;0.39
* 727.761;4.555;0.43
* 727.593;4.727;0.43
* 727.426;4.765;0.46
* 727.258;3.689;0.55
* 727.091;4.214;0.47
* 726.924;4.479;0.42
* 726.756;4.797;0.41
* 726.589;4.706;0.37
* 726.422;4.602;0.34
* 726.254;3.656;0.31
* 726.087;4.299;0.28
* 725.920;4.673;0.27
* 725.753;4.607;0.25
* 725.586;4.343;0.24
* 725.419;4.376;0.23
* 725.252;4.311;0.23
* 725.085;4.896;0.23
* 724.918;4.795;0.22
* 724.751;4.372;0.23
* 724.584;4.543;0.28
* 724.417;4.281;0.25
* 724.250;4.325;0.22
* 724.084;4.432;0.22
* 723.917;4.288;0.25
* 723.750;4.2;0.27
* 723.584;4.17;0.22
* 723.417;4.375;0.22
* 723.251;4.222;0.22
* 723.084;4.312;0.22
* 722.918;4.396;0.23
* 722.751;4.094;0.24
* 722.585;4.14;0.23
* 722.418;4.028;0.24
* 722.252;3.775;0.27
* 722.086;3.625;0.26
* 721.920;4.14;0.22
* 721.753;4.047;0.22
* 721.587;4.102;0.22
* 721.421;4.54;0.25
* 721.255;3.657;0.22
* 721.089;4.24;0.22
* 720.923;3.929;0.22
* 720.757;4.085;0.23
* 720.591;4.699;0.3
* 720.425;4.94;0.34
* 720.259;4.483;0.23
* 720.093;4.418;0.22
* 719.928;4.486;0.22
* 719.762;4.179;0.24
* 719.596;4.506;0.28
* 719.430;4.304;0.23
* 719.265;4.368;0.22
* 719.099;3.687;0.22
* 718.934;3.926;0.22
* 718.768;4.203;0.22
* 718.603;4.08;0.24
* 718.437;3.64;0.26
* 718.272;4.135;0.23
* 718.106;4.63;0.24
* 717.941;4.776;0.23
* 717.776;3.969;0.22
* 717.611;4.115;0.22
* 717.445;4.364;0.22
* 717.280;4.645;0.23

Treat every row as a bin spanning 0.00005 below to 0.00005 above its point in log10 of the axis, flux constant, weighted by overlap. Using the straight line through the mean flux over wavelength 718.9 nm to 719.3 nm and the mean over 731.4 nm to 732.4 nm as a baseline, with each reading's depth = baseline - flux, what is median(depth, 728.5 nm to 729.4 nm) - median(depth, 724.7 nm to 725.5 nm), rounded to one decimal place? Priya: 0.2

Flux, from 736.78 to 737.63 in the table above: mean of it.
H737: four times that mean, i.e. 17.7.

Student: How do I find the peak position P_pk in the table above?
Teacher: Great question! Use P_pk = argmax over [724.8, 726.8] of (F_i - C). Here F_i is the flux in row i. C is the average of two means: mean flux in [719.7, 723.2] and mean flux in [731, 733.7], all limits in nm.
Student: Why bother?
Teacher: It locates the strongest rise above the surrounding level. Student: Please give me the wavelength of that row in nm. 725.085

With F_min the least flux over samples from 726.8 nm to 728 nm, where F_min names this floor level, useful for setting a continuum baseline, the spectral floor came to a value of 3.689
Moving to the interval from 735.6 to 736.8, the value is 4.096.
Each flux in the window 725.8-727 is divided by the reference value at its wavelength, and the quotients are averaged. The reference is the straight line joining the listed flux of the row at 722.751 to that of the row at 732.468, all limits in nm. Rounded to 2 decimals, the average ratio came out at 1.06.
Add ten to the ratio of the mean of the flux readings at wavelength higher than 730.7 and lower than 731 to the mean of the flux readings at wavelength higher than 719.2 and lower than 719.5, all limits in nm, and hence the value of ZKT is 11.05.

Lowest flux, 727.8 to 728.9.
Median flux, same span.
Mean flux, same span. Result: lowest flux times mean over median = 4.3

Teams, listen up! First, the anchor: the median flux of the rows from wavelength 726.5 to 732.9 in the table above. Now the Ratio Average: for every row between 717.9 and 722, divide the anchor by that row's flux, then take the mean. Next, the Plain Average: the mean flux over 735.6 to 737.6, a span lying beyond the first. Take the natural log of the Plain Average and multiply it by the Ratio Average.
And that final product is 1.59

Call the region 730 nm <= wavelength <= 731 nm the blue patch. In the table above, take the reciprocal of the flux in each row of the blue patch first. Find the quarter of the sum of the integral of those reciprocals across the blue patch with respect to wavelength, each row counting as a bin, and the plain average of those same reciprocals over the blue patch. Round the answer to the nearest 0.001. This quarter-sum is 0.116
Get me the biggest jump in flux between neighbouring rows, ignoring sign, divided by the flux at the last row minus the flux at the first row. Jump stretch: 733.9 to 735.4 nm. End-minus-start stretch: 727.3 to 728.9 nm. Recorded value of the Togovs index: -2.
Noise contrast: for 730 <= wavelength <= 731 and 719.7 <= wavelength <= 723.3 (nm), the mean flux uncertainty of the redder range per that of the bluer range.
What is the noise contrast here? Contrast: 1.6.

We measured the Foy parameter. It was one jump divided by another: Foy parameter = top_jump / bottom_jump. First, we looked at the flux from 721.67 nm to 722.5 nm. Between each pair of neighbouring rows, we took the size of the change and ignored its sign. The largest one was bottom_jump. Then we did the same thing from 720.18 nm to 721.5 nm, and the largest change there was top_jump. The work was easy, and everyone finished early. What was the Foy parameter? 1.71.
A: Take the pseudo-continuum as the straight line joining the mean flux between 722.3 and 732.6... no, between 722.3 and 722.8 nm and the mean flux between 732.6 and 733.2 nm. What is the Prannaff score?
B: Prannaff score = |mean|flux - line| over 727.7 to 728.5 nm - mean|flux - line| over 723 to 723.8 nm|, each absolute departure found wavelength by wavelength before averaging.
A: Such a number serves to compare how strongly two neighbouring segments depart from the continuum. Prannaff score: 0.15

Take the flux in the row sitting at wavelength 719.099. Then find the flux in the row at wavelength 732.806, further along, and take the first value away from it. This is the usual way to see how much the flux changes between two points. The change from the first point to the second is 0.9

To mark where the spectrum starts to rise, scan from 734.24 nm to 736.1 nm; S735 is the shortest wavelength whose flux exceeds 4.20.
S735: 734.326 nm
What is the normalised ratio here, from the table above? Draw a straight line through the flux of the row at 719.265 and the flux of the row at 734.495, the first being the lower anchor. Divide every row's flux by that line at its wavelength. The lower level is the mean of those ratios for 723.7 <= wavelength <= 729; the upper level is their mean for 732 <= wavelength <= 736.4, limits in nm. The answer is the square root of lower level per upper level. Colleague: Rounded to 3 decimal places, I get 0.991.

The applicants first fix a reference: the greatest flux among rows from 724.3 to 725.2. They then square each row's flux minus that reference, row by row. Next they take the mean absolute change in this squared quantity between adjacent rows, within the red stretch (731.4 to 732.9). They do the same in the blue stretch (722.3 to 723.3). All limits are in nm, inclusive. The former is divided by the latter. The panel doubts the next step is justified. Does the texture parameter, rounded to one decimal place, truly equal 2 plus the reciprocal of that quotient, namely 3.5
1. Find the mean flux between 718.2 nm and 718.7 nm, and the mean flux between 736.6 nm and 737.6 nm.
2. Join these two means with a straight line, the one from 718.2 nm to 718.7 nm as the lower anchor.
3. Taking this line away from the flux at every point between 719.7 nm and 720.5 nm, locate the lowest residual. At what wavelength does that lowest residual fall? 719.762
